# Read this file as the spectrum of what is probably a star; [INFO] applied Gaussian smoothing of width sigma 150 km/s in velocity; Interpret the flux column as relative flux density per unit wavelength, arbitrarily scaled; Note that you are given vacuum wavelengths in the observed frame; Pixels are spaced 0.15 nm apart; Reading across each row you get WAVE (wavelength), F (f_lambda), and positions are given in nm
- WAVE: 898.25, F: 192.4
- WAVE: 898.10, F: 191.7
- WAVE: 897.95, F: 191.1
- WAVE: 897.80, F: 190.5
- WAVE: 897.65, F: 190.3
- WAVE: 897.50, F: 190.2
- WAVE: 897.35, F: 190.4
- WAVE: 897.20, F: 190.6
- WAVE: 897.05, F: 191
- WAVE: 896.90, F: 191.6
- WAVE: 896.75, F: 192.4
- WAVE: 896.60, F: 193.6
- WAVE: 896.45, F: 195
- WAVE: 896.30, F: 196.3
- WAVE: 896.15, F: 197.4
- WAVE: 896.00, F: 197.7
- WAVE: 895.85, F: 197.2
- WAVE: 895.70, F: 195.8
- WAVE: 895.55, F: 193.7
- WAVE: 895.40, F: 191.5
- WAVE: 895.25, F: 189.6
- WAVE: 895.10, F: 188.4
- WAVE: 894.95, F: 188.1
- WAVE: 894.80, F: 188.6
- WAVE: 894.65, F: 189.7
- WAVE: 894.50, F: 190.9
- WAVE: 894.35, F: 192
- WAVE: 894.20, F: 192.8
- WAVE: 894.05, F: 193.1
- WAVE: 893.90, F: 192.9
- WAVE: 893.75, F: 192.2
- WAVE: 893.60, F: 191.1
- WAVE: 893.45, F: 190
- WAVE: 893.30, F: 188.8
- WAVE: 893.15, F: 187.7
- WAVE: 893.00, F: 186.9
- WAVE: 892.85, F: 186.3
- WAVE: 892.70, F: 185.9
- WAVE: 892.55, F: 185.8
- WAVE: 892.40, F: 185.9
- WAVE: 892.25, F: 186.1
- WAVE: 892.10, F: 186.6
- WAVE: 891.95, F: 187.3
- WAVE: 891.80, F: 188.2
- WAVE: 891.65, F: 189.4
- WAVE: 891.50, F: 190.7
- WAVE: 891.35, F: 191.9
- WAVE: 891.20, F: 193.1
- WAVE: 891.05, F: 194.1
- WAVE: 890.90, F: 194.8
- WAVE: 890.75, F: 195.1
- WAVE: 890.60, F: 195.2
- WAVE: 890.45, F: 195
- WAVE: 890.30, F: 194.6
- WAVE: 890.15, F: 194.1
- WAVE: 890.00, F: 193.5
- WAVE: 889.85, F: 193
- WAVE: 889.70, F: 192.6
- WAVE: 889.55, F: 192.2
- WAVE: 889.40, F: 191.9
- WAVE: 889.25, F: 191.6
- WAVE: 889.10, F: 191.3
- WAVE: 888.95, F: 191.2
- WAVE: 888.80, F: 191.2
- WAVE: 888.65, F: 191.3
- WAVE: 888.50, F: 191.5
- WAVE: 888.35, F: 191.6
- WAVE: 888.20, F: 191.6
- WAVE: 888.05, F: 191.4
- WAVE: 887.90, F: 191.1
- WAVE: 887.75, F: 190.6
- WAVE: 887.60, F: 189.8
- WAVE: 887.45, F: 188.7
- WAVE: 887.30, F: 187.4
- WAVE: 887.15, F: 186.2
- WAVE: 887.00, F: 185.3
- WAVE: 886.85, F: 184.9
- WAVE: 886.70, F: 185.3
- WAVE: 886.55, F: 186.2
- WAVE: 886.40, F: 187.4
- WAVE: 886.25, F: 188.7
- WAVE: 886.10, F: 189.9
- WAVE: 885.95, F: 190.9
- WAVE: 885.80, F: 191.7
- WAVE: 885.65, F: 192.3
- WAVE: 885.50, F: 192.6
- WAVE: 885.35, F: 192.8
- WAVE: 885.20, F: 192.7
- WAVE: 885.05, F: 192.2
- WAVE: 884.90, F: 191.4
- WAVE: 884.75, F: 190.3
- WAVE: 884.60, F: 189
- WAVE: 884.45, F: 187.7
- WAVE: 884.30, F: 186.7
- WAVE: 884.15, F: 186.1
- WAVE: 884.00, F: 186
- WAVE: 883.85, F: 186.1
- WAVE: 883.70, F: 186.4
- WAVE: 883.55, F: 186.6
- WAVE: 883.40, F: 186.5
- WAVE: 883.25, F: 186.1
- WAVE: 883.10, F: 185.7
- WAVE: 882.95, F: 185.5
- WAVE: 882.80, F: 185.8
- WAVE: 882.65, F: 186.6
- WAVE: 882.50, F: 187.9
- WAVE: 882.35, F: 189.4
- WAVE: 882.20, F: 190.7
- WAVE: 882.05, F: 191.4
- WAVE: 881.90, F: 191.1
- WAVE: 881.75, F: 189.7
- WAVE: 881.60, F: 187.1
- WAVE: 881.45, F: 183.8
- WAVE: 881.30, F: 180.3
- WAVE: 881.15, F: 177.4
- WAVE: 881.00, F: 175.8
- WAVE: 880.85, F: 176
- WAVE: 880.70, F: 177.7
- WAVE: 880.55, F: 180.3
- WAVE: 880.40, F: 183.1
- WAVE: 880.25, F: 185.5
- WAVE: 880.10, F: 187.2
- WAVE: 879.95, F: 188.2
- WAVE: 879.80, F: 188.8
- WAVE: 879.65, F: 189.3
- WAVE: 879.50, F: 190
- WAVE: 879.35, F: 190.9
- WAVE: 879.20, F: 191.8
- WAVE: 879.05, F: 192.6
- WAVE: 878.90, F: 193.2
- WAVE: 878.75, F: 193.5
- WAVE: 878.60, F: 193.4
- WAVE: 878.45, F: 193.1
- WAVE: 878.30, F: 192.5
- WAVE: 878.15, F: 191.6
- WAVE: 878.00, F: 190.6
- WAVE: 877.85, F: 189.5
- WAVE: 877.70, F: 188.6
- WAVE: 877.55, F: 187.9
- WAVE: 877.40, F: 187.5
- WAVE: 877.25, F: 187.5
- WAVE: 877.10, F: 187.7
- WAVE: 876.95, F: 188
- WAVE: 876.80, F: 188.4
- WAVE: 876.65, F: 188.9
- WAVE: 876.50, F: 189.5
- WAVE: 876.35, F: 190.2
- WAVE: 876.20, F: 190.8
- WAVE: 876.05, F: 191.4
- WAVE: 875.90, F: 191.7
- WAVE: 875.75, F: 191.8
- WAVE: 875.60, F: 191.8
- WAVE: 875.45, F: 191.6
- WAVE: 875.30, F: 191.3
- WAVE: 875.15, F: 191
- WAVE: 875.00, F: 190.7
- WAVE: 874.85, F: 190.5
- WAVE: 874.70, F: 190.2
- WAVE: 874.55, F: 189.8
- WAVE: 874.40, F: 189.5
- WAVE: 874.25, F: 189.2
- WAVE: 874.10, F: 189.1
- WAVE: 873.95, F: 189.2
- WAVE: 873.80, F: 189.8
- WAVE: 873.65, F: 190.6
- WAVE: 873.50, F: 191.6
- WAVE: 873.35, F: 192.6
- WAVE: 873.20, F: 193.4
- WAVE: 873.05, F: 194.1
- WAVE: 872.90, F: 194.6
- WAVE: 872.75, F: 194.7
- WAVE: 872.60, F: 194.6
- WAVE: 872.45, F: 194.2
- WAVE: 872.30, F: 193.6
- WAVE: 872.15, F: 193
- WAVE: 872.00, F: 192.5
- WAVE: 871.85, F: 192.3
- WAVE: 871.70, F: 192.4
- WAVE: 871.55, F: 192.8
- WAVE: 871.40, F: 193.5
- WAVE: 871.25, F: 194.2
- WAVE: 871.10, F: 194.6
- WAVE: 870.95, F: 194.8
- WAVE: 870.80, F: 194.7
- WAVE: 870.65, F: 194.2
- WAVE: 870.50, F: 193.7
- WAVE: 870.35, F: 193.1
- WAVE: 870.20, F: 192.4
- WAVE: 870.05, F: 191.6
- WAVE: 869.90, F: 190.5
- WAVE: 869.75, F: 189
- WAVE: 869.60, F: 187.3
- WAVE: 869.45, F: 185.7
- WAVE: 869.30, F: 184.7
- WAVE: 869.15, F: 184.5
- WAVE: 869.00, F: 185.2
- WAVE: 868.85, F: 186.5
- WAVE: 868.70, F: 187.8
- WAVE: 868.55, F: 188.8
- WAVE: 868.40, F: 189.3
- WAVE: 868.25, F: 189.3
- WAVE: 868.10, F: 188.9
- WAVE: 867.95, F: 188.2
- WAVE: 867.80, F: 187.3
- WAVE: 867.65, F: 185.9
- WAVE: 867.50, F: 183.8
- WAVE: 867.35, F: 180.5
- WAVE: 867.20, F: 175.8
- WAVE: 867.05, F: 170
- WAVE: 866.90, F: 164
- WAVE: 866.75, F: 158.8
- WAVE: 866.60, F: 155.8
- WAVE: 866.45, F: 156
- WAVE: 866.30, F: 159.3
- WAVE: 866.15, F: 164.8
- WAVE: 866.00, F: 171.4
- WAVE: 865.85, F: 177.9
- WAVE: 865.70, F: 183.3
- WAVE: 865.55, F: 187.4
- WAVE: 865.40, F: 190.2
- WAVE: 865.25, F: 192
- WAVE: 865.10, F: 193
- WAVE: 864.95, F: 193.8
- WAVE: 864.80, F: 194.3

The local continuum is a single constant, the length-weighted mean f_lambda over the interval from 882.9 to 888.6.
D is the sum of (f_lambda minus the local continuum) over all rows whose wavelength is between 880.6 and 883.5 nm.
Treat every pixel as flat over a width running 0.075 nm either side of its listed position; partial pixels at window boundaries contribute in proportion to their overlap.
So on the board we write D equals -72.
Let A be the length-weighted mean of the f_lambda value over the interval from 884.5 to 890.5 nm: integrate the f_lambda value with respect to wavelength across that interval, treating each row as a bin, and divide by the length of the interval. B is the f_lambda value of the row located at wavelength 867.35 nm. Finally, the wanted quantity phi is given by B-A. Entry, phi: -10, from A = 191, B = 180.5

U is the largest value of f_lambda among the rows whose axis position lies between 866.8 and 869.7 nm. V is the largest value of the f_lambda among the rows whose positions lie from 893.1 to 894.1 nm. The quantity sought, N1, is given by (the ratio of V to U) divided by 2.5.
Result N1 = 0.408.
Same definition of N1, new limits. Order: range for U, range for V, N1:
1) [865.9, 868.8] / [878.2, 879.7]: 0.409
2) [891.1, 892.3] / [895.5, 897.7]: 0.410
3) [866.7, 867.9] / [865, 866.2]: 0.412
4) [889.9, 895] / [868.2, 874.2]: 0.399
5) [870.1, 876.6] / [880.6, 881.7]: 0.384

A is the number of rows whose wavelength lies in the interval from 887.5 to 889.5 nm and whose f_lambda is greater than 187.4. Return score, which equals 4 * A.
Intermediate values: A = 13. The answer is 52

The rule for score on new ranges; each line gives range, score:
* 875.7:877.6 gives 52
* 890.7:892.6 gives 32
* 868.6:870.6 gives 28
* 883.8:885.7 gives 36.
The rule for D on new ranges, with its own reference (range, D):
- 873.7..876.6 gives 32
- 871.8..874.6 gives 61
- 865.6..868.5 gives -257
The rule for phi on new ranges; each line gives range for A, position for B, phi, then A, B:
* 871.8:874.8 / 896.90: 0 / 192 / 191.6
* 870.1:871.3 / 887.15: -8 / 194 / 186.2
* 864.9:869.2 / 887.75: 11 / 180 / 190.6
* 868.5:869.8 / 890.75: 9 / 187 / 195.1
